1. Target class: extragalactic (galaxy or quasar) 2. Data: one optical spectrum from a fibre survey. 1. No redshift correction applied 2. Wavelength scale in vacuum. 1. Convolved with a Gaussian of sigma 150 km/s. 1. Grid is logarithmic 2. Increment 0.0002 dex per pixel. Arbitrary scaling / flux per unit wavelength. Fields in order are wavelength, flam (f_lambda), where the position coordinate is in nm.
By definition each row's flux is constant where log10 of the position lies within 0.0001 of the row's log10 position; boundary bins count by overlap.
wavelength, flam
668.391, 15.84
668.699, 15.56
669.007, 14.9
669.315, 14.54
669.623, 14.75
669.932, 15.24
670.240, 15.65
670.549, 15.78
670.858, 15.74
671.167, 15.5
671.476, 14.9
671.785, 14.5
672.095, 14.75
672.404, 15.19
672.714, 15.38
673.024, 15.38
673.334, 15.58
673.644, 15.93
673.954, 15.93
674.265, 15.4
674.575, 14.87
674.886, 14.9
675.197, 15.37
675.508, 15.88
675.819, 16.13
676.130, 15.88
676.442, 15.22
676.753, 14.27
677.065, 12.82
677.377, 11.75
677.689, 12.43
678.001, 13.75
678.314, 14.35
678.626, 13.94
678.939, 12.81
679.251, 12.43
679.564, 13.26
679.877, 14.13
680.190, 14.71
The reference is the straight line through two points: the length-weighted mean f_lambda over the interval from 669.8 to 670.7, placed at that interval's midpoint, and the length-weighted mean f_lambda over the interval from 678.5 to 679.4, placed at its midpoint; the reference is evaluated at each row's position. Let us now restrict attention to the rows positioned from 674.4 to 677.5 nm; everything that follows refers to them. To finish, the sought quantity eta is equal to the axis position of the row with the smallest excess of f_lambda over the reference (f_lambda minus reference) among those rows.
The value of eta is 677.377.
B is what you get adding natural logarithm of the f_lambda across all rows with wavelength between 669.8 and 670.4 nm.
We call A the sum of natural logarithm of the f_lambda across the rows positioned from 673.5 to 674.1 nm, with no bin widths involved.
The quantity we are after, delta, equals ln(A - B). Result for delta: -2.8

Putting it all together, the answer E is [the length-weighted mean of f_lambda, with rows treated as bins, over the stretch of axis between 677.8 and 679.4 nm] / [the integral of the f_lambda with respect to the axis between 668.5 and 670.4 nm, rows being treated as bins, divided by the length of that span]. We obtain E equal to 0.89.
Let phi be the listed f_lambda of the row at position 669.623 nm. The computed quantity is 14.75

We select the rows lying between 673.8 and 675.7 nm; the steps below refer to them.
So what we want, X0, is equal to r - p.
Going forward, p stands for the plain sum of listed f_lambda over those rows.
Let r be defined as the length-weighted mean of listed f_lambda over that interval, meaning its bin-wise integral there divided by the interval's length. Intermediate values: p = 92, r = 15.4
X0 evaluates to -77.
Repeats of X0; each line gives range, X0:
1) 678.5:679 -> -13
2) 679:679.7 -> -13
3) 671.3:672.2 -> -29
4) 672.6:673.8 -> -47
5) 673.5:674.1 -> -16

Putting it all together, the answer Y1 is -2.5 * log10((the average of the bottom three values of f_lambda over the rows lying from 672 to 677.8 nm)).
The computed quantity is -2.73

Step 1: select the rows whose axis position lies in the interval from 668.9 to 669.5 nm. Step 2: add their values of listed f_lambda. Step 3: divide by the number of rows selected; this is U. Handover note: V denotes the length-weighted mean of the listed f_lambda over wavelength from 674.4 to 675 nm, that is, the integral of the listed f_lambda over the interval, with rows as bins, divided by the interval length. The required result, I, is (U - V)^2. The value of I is 0.0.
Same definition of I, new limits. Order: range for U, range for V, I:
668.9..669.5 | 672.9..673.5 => 0.6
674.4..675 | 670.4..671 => 0.8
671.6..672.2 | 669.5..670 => 0.1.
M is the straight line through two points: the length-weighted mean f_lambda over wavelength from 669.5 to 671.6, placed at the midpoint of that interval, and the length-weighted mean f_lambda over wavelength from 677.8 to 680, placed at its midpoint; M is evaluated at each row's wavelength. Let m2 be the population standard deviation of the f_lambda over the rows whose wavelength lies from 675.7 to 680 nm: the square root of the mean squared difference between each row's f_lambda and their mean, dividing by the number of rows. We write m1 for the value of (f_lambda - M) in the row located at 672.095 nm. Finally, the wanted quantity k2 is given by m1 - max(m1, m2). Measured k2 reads -1.6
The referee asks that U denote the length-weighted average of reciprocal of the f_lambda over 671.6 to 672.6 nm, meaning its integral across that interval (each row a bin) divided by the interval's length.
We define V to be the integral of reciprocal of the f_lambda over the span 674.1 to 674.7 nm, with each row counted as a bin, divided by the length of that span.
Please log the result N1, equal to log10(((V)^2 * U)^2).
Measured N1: -7.06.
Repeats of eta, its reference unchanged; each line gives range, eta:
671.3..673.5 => 671.785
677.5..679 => 677.689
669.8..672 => 671.785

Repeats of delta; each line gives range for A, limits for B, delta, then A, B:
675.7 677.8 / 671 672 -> 2.3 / 18.5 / 8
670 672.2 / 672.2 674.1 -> 1.0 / 19.1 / 16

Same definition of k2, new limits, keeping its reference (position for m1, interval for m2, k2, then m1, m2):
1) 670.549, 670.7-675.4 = 0.0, 0.4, 0.42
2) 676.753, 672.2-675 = -0.1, 0.3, 0.36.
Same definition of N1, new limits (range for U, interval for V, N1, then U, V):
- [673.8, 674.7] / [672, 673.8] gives -7.12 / 0.0649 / 0.0650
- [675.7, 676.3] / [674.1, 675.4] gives -7.13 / 0.0626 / 0.0659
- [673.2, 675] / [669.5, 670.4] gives -7.11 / 0.0648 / 0.0657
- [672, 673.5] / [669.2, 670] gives -7.05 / 0.0655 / 0.0675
